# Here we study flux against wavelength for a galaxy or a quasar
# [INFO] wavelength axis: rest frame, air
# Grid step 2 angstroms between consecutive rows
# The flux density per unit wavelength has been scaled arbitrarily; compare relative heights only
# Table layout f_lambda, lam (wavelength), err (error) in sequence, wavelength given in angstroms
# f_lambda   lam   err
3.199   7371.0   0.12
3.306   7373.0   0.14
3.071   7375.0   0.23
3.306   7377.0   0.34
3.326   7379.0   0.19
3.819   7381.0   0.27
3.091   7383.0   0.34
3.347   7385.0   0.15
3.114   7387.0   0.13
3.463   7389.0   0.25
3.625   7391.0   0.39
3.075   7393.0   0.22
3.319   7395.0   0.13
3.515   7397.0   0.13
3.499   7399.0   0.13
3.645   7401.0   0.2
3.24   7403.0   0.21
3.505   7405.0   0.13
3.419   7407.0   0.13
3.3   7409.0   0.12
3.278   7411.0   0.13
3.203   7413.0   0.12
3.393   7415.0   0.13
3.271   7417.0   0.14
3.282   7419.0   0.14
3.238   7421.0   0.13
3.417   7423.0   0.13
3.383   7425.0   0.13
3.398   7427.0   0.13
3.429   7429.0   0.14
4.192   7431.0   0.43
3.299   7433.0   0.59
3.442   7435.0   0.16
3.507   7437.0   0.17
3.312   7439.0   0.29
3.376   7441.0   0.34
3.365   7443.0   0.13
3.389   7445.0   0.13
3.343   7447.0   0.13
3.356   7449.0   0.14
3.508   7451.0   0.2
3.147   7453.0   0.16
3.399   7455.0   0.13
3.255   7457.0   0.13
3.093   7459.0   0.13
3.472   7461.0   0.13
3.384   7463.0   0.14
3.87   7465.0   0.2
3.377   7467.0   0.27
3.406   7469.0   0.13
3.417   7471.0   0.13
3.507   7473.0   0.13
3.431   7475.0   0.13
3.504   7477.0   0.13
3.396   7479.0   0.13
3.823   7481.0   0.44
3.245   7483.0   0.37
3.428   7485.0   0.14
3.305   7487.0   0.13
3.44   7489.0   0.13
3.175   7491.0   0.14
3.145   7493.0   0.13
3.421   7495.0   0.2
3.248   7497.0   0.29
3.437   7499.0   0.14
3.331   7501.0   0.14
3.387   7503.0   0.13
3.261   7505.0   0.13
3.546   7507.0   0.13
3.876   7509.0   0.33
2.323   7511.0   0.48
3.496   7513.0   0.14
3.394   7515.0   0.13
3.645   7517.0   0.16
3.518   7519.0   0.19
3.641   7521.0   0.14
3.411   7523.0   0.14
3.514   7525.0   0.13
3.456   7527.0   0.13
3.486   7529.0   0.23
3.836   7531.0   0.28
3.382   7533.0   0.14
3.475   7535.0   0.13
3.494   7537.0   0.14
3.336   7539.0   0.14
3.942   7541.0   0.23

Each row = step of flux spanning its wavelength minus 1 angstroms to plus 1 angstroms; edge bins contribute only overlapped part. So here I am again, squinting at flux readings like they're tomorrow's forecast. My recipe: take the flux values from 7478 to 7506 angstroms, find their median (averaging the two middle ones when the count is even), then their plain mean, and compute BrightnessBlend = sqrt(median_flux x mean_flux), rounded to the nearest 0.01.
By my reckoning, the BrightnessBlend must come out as 3.36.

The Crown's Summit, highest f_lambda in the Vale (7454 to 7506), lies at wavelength 7465.0 angstroms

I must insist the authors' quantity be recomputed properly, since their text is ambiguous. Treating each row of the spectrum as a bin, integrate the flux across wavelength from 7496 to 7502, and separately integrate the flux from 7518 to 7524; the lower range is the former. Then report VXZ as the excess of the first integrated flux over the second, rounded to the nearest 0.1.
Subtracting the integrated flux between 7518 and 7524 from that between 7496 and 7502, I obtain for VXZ -1.1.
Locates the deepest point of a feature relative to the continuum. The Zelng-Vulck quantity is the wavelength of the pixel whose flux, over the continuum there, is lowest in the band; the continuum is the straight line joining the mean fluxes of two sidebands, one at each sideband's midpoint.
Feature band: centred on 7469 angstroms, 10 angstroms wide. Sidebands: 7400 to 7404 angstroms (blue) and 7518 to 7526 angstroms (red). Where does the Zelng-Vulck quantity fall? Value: 7467.0 angstroms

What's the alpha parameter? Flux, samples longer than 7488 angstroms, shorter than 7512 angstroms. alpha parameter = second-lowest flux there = 3.145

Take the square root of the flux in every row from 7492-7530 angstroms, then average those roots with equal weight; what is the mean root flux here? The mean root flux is 1.84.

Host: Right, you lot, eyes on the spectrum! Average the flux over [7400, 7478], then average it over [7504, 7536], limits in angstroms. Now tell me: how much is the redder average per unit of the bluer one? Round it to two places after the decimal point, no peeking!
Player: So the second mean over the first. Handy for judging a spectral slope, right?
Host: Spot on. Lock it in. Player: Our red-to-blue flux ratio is 1.01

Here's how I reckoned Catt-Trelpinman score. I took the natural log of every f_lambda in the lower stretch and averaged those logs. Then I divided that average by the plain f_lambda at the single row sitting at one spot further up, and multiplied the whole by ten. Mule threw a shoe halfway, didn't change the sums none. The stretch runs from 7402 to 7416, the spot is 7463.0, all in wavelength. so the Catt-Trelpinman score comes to 3.56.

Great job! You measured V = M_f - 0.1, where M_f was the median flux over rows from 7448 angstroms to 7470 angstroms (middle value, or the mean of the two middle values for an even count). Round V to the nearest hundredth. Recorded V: 3.28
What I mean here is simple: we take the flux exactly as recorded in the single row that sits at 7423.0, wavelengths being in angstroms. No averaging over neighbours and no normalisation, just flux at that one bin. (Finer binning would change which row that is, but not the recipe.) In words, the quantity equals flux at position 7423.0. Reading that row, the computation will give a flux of 3.417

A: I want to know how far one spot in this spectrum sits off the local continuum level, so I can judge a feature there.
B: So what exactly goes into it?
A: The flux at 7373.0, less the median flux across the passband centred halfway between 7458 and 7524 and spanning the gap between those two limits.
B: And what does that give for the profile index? -0.11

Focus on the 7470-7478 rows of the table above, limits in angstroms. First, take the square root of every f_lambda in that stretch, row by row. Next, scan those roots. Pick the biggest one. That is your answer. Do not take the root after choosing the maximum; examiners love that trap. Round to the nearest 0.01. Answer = 1.87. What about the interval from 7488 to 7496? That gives 1.85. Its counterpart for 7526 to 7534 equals 1.96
